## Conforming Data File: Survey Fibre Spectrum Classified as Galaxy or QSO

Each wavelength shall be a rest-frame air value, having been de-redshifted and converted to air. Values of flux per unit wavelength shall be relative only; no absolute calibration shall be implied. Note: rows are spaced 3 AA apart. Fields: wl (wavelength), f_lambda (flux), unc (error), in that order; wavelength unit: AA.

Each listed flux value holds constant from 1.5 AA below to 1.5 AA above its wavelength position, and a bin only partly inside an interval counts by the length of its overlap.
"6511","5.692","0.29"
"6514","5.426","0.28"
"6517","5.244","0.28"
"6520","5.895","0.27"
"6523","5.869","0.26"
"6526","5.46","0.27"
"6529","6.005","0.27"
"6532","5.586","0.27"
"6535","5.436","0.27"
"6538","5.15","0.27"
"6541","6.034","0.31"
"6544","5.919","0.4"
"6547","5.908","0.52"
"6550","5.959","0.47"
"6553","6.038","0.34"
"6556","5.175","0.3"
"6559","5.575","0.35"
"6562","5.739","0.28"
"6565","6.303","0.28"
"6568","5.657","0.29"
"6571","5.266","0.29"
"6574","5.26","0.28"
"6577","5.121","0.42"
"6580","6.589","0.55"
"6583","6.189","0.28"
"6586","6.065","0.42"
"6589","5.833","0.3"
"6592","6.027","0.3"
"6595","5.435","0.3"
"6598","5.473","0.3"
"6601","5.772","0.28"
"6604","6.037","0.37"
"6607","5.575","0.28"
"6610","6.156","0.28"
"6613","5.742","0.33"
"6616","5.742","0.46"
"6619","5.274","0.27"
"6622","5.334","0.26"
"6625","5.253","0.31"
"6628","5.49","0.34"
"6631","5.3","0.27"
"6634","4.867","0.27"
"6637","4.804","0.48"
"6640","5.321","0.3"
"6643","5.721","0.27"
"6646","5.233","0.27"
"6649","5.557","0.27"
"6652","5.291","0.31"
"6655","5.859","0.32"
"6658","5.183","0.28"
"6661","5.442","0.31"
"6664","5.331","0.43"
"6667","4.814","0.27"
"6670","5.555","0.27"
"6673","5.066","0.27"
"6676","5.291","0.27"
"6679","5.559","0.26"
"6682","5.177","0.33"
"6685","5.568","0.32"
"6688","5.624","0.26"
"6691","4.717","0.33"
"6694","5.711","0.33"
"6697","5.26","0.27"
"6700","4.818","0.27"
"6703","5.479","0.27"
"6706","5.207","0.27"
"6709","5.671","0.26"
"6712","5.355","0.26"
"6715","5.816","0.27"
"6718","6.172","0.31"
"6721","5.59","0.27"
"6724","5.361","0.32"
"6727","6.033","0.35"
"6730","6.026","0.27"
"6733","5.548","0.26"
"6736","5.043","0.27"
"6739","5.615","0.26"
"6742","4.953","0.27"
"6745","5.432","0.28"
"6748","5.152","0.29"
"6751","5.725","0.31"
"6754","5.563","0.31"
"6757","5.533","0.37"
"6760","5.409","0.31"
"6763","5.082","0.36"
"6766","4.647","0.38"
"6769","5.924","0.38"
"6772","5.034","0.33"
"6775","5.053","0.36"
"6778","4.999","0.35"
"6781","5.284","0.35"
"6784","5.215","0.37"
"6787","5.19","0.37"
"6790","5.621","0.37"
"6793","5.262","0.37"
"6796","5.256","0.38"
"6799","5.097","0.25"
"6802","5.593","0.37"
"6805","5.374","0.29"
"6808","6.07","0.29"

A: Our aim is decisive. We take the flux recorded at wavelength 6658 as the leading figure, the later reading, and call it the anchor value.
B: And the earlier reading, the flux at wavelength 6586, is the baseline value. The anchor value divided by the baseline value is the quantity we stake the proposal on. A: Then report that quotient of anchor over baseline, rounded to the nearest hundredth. 0.85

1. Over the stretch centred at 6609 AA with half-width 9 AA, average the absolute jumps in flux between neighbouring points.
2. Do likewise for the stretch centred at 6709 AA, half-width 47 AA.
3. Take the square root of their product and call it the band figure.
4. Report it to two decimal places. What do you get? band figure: 0.40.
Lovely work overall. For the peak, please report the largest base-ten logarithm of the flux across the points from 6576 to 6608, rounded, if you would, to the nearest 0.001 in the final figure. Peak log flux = 0.819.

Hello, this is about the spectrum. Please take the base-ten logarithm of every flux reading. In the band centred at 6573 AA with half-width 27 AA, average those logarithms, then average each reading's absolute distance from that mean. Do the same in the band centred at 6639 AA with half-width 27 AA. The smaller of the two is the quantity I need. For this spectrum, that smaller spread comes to 0.017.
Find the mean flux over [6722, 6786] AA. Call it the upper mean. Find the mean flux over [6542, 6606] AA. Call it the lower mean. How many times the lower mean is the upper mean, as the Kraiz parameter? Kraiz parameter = 0.928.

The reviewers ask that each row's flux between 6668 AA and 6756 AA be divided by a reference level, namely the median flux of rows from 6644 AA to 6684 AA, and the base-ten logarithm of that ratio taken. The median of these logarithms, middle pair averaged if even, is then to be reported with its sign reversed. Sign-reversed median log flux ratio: -0.021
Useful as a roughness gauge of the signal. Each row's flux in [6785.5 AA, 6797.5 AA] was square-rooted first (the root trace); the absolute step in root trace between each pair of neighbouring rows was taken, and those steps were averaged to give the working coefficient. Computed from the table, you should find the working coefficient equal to 0.057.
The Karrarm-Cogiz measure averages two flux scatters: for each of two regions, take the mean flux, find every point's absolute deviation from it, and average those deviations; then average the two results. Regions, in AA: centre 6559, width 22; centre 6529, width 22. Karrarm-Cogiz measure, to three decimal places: 0.264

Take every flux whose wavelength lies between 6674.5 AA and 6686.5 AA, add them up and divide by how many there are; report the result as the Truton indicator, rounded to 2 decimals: 5.40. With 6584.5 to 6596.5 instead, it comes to 5.84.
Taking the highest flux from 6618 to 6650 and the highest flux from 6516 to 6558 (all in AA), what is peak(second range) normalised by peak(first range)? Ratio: 1.06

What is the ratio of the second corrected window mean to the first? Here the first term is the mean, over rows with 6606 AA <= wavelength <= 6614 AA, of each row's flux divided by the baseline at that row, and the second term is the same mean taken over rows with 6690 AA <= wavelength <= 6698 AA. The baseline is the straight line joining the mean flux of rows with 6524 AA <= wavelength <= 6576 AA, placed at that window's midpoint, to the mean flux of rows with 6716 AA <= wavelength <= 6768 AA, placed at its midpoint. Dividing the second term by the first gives 0.91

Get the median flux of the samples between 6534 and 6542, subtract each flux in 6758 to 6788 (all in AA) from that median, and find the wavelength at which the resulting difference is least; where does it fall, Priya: 6769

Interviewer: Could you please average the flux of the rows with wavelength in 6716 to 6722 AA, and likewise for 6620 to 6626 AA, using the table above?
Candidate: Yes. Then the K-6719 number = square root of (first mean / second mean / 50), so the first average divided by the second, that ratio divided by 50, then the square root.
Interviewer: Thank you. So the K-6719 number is 0.149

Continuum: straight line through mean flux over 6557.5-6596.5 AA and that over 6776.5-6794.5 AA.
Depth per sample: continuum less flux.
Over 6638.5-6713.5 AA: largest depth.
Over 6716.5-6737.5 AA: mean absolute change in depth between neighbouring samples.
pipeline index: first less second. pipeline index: 0.369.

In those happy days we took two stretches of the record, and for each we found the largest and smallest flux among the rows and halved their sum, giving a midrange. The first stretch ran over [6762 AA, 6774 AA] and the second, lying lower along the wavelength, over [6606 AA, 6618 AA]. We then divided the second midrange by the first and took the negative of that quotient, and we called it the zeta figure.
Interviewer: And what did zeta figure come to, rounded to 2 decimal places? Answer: -1.11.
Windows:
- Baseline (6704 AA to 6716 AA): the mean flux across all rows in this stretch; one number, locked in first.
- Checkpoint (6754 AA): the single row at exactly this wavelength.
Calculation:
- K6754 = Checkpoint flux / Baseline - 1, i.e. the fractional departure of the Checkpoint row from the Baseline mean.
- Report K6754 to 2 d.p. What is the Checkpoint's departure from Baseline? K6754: 0.01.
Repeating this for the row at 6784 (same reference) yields -0.05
